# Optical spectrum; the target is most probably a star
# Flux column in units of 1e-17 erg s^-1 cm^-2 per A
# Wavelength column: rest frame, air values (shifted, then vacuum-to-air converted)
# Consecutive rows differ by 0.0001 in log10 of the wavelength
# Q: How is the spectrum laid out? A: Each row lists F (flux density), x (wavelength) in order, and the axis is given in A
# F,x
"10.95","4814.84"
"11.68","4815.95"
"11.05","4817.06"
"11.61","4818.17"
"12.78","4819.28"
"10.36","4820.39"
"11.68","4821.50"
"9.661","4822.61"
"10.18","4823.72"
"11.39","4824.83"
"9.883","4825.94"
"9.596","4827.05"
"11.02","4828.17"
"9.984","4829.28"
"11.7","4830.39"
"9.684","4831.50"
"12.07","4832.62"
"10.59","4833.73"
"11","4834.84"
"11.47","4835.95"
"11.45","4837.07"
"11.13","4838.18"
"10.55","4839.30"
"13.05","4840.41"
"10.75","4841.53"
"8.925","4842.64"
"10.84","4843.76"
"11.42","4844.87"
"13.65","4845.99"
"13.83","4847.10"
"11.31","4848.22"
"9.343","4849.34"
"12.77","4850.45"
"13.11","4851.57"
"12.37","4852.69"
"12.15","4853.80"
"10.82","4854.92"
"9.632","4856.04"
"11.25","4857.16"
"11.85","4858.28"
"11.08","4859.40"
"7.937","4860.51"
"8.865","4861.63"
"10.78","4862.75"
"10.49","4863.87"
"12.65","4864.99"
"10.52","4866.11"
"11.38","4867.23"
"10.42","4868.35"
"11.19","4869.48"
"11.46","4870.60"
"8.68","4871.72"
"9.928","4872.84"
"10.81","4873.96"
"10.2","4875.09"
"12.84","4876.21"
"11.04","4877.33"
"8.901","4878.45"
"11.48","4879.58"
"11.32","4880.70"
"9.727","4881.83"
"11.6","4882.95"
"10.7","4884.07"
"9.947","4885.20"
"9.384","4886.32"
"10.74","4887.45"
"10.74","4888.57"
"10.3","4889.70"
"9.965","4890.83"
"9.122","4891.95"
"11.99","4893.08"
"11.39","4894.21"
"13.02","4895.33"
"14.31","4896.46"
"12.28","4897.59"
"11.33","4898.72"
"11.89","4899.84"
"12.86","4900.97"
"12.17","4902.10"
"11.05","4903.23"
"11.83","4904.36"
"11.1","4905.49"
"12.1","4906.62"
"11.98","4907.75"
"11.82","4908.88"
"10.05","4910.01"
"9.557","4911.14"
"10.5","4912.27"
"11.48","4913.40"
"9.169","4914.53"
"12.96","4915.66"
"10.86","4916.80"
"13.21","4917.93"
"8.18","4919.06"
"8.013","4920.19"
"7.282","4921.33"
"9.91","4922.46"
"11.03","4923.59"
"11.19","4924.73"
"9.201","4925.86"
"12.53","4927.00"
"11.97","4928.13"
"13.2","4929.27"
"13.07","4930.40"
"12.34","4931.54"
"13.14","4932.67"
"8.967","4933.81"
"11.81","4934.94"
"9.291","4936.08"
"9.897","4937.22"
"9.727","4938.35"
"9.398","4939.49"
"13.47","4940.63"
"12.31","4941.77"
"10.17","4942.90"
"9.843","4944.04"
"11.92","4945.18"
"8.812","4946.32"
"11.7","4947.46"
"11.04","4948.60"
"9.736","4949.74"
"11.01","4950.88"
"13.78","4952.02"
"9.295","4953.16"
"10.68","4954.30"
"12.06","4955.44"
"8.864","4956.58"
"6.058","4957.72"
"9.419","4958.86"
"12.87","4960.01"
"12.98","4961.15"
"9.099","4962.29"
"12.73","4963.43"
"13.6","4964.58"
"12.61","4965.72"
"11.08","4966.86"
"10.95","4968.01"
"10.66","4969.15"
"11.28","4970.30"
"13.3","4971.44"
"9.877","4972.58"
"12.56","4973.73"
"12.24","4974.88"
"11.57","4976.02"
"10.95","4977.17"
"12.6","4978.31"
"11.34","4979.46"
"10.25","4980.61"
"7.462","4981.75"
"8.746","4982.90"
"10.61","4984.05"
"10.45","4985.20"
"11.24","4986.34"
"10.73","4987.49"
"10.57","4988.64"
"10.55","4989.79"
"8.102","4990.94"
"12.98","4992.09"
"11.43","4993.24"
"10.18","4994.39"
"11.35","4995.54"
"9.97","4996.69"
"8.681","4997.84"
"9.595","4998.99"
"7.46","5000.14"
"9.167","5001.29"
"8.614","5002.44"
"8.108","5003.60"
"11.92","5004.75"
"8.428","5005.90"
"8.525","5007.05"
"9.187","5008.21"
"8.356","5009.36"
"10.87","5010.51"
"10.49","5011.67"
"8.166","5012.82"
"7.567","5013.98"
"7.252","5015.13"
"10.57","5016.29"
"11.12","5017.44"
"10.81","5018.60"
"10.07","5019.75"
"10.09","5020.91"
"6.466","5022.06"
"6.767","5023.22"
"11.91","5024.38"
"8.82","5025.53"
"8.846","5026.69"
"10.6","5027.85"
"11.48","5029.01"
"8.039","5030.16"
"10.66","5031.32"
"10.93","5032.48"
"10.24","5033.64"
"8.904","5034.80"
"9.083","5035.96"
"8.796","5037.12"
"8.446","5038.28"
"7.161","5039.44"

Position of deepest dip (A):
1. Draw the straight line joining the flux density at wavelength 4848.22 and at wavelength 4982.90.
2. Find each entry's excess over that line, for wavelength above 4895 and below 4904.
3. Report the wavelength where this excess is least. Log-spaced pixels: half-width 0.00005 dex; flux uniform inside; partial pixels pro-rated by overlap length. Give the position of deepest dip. 4903.23 A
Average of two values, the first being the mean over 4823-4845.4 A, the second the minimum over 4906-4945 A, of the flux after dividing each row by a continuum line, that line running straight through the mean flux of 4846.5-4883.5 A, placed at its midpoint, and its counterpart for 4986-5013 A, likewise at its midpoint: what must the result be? 0.83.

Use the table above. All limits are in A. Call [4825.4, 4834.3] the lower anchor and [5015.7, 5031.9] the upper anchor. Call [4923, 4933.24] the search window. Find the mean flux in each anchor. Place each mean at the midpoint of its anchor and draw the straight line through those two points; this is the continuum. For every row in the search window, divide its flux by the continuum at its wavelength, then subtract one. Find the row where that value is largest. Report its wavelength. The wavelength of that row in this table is 4929.27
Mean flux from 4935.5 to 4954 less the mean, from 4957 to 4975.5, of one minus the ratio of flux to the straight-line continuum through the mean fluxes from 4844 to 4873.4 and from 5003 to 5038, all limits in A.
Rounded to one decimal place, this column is 10.8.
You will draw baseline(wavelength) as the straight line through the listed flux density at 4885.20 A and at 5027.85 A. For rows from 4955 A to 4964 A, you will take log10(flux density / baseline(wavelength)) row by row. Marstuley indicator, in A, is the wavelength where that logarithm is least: 4957.72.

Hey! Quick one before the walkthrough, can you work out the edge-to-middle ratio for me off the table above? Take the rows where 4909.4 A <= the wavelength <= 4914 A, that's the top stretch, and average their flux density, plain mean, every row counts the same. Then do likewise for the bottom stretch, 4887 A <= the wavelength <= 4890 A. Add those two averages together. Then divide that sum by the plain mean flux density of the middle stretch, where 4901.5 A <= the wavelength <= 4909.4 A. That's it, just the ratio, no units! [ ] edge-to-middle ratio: 1.79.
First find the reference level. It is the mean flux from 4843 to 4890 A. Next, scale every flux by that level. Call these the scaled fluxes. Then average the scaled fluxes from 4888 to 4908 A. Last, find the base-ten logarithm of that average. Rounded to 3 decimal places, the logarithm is 0.027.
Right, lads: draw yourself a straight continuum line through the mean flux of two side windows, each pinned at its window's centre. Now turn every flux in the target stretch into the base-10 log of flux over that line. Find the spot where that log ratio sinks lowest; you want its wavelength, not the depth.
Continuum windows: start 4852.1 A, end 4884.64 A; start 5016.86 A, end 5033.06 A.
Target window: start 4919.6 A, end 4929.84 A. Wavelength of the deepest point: 4921.33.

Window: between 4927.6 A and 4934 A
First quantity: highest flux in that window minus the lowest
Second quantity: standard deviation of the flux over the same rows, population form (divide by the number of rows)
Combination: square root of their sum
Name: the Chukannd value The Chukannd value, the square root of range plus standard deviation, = 2.4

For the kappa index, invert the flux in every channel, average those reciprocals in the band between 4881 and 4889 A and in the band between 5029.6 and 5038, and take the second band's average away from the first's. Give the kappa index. -0.010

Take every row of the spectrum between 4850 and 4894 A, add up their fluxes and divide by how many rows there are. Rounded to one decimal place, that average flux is 10.8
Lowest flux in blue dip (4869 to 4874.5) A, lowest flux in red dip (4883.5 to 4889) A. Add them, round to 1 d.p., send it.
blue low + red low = 18.1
